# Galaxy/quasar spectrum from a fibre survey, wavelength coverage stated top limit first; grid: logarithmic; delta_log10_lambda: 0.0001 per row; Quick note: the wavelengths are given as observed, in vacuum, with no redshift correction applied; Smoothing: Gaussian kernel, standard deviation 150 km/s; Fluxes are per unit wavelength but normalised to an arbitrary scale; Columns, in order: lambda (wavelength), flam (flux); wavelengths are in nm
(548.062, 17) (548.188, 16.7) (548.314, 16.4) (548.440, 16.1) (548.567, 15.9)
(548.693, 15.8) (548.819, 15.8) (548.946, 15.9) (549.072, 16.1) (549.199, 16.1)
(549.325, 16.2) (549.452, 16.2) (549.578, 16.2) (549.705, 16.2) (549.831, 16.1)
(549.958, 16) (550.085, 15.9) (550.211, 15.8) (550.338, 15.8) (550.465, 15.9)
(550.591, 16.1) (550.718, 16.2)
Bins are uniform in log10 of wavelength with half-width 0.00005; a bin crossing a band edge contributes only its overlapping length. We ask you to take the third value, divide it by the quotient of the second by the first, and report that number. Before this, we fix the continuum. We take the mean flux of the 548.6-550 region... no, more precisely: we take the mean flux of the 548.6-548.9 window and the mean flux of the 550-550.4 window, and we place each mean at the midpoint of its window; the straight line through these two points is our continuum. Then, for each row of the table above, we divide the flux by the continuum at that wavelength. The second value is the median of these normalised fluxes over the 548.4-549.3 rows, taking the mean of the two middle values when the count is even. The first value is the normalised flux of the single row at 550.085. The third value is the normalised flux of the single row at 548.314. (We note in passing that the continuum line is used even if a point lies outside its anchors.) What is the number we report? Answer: 1.036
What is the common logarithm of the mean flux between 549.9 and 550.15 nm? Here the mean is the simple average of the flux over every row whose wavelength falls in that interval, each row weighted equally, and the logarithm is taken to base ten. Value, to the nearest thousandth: 1.203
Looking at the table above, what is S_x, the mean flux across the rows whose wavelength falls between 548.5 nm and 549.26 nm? 15.9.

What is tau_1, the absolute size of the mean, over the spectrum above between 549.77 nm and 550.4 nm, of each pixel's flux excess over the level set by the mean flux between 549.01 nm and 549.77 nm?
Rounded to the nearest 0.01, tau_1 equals 0.25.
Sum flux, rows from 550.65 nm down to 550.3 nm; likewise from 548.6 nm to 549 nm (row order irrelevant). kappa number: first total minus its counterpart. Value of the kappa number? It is 0.3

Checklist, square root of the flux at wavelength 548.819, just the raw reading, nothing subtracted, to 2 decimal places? 3.97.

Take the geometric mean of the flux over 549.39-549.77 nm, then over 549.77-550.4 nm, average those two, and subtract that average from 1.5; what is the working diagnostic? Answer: -14.56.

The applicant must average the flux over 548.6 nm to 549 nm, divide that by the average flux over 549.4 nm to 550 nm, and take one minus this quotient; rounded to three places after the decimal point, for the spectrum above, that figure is 0.019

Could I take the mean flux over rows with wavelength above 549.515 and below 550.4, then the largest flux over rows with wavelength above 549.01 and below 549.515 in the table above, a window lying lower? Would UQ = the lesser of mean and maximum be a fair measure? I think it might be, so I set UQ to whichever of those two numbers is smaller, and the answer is 16.0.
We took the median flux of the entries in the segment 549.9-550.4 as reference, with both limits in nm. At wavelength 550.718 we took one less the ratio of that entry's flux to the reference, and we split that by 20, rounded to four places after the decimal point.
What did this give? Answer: -0.0011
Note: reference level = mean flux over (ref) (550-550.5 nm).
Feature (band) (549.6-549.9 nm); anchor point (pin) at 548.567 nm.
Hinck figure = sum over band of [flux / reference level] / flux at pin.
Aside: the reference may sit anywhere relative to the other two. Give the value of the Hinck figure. 0.128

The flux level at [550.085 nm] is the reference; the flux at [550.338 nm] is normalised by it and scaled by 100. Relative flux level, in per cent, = 99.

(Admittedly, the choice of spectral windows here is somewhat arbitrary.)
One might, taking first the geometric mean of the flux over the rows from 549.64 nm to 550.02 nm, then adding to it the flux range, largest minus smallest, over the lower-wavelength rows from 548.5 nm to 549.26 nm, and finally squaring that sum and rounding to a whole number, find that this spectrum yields 269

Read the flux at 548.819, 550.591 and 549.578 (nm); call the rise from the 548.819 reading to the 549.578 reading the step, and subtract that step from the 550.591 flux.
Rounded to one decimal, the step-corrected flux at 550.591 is 15.7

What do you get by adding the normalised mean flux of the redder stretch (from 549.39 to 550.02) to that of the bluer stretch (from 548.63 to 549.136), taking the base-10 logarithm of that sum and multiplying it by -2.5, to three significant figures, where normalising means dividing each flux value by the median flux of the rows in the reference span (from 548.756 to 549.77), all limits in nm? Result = -0.744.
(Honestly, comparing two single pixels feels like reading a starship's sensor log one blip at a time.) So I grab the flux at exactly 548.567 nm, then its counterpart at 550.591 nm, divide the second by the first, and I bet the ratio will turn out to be 1.01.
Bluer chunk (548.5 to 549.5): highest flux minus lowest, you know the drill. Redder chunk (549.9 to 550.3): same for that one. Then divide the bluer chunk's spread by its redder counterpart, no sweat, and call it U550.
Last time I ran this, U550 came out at 2.0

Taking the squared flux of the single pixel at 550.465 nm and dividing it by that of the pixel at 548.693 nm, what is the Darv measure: 1.013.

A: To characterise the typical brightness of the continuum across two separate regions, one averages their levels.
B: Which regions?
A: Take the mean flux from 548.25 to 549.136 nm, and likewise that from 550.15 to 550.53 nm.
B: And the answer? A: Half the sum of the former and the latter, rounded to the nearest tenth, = 15.9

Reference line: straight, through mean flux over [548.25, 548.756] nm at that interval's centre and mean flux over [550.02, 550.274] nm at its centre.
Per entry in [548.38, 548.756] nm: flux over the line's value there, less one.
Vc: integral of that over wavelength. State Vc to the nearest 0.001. -0.003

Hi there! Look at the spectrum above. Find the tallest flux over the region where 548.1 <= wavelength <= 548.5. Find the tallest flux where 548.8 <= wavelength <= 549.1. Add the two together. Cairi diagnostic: 32.8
